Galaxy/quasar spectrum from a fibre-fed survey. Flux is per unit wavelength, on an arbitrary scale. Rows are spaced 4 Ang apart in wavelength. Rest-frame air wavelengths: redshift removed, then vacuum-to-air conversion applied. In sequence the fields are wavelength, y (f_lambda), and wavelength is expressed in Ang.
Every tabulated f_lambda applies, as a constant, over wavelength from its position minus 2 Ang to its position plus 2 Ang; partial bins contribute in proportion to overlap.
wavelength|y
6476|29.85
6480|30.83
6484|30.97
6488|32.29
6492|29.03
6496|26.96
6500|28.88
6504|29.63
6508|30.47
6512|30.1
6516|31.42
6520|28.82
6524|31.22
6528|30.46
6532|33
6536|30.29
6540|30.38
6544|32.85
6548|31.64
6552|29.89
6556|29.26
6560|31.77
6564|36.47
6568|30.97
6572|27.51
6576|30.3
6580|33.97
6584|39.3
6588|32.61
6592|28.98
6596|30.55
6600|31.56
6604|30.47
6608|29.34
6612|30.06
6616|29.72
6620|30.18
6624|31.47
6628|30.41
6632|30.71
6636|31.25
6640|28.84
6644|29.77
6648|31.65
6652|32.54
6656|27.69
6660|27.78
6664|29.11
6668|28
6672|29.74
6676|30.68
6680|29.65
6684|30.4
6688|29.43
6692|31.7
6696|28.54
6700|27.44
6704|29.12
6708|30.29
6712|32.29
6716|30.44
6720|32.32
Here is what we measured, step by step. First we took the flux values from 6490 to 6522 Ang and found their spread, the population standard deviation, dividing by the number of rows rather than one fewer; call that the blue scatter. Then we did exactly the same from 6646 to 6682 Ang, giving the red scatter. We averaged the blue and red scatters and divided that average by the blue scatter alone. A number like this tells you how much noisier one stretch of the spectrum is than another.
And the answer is 1.15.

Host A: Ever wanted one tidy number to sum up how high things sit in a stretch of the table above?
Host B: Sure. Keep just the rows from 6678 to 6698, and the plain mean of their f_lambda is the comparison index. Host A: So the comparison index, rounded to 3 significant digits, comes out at 29.9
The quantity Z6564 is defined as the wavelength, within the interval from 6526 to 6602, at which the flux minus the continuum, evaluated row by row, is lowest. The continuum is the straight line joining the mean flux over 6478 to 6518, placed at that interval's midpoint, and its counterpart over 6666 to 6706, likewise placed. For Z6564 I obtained 6572 Ang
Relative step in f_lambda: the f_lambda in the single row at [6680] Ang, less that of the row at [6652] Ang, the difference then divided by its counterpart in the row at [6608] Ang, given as -0.10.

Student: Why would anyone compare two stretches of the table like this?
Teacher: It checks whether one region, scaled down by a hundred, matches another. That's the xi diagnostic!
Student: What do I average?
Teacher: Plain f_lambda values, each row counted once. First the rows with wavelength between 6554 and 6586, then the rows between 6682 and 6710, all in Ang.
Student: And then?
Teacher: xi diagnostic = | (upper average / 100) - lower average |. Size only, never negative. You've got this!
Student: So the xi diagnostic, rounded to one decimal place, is 32.1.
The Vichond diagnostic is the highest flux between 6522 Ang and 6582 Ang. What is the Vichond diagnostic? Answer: 36.47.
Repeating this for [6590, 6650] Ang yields 31.65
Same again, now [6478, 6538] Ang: 33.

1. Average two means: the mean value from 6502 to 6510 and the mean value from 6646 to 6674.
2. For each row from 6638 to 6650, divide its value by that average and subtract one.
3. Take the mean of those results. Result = 0.010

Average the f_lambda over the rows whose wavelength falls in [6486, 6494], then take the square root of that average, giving 5.54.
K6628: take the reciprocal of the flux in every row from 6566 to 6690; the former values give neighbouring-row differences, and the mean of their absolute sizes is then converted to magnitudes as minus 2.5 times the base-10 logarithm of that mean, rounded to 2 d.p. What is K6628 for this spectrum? 6.83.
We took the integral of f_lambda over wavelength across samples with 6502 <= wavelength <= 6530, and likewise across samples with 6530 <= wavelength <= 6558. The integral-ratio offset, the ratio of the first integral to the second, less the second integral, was -868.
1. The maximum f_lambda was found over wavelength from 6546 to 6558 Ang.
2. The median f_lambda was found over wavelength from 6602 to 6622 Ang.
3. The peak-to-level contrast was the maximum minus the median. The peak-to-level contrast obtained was 1.6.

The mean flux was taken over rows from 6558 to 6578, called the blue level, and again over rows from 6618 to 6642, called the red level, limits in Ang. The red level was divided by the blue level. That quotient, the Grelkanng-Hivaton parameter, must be 0.97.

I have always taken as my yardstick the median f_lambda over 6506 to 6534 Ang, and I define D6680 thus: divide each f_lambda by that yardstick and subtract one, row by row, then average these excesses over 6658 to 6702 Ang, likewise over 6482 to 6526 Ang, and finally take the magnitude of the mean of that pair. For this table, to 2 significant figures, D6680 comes 0.027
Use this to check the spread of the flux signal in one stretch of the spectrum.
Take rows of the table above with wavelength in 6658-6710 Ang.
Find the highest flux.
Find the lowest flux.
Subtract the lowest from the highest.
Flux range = 4.3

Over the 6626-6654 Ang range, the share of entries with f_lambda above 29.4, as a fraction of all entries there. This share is 0.86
